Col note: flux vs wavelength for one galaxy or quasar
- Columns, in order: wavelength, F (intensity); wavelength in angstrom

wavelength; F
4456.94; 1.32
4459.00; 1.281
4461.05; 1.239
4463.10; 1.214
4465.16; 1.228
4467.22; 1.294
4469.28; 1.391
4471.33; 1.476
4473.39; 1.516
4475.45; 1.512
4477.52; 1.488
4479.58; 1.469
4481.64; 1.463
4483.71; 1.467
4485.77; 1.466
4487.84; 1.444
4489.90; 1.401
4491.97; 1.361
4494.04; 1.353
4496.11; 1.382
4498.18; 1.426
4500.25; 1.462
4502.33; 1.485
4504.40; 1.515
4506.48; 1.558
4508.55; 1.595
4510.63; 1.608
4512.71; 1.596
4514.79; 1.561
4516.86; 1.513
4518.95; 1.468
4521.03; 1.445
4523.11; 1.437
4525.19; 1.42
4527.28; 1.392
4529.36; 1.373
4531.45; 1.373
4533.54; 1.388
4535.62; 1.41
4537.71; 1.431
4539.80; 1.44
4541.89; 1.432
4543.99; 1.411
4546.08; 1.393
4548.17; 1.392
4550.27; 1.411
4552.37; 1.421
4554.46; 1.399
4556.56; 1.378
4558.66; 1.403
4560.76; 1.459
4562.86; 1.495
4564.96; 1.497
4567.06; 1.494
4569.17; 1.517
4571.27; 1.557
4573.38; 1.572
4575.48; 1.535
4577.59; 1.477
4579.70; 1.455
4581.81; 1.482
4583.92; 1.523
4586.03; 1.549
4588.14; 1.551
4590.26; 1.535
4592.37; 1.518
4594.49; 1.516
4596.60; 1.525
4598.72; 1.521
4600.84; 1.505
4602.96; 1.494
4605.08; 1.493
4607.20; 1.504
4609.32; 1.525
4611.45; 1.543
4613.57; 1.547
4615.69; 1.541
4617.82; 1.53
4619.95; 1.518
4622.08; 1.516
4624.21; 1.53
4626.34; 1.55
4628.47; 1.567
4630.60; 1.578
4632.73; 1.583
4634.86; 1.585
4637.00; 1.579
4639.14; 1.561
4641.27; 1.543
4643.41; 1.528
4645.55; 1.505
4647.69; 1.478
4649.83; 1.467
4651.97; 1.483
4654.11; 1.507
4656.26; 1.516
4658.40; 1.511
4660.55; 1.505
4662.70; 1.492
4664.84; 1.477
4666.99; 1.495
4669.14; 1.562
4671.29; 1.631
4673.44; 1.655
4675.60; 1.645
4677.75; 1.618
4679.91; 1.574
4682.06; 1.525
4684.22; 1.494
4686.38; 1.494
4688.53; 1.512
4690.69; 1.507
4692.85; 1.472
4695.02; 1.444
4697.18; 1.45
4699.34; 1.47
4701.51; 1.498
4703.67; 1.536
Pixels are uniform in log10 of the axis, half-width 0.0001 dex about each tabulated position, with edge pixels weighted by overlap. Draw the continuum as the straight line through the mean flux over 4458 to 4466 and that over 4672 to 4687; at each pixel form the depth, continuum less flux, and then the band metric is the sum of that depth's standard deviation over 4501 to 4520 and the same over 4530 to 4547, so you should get 0.07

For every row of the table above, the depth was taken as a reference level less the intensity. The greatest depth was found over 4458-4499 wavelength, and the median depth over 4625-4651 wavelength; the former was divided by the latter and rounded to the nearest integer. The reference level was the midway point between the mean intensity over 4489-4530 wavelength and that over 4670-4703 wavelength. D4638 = -5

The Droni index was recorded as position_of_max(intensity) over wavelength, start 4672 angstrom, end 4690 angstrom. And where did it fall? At 4673.44 angstrom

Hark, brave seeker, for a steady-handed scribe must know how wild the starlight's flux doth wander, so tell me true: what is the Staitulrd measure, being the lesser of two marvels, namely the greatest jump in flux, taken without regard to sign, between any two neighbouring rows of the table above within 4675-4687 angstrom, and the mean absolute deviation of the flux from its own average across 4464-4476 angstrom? 0.049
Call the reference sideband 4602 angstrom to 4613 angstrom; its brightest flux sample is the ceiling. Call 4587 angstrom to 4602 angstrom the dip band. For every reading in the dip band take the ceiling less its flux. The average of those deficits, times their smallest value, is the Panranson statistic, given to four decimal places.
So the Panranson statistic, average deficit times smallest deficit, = -0.0001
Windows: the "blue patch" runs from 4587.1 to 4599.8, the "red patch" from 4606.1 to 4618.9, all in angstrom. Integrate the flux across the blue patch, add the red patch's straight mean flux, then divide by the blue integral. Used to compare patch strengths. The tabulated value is 1.08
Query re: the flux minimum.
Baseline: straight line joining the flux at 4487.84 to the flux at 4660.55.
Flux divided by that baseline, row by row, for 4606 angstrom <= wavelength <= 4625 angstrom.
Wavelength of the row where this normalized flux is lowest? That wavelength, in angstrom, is 4607.20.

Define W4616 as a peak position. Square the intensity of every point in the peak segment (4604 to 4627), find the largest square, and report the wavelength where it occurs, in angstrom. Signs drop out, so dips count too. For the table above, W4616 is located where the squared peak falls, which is 4626.34 angstrom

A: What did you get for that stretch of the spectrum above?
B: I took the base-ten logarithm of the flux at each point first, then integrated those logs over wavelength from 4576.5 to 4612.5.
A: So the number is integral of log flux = 6.5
